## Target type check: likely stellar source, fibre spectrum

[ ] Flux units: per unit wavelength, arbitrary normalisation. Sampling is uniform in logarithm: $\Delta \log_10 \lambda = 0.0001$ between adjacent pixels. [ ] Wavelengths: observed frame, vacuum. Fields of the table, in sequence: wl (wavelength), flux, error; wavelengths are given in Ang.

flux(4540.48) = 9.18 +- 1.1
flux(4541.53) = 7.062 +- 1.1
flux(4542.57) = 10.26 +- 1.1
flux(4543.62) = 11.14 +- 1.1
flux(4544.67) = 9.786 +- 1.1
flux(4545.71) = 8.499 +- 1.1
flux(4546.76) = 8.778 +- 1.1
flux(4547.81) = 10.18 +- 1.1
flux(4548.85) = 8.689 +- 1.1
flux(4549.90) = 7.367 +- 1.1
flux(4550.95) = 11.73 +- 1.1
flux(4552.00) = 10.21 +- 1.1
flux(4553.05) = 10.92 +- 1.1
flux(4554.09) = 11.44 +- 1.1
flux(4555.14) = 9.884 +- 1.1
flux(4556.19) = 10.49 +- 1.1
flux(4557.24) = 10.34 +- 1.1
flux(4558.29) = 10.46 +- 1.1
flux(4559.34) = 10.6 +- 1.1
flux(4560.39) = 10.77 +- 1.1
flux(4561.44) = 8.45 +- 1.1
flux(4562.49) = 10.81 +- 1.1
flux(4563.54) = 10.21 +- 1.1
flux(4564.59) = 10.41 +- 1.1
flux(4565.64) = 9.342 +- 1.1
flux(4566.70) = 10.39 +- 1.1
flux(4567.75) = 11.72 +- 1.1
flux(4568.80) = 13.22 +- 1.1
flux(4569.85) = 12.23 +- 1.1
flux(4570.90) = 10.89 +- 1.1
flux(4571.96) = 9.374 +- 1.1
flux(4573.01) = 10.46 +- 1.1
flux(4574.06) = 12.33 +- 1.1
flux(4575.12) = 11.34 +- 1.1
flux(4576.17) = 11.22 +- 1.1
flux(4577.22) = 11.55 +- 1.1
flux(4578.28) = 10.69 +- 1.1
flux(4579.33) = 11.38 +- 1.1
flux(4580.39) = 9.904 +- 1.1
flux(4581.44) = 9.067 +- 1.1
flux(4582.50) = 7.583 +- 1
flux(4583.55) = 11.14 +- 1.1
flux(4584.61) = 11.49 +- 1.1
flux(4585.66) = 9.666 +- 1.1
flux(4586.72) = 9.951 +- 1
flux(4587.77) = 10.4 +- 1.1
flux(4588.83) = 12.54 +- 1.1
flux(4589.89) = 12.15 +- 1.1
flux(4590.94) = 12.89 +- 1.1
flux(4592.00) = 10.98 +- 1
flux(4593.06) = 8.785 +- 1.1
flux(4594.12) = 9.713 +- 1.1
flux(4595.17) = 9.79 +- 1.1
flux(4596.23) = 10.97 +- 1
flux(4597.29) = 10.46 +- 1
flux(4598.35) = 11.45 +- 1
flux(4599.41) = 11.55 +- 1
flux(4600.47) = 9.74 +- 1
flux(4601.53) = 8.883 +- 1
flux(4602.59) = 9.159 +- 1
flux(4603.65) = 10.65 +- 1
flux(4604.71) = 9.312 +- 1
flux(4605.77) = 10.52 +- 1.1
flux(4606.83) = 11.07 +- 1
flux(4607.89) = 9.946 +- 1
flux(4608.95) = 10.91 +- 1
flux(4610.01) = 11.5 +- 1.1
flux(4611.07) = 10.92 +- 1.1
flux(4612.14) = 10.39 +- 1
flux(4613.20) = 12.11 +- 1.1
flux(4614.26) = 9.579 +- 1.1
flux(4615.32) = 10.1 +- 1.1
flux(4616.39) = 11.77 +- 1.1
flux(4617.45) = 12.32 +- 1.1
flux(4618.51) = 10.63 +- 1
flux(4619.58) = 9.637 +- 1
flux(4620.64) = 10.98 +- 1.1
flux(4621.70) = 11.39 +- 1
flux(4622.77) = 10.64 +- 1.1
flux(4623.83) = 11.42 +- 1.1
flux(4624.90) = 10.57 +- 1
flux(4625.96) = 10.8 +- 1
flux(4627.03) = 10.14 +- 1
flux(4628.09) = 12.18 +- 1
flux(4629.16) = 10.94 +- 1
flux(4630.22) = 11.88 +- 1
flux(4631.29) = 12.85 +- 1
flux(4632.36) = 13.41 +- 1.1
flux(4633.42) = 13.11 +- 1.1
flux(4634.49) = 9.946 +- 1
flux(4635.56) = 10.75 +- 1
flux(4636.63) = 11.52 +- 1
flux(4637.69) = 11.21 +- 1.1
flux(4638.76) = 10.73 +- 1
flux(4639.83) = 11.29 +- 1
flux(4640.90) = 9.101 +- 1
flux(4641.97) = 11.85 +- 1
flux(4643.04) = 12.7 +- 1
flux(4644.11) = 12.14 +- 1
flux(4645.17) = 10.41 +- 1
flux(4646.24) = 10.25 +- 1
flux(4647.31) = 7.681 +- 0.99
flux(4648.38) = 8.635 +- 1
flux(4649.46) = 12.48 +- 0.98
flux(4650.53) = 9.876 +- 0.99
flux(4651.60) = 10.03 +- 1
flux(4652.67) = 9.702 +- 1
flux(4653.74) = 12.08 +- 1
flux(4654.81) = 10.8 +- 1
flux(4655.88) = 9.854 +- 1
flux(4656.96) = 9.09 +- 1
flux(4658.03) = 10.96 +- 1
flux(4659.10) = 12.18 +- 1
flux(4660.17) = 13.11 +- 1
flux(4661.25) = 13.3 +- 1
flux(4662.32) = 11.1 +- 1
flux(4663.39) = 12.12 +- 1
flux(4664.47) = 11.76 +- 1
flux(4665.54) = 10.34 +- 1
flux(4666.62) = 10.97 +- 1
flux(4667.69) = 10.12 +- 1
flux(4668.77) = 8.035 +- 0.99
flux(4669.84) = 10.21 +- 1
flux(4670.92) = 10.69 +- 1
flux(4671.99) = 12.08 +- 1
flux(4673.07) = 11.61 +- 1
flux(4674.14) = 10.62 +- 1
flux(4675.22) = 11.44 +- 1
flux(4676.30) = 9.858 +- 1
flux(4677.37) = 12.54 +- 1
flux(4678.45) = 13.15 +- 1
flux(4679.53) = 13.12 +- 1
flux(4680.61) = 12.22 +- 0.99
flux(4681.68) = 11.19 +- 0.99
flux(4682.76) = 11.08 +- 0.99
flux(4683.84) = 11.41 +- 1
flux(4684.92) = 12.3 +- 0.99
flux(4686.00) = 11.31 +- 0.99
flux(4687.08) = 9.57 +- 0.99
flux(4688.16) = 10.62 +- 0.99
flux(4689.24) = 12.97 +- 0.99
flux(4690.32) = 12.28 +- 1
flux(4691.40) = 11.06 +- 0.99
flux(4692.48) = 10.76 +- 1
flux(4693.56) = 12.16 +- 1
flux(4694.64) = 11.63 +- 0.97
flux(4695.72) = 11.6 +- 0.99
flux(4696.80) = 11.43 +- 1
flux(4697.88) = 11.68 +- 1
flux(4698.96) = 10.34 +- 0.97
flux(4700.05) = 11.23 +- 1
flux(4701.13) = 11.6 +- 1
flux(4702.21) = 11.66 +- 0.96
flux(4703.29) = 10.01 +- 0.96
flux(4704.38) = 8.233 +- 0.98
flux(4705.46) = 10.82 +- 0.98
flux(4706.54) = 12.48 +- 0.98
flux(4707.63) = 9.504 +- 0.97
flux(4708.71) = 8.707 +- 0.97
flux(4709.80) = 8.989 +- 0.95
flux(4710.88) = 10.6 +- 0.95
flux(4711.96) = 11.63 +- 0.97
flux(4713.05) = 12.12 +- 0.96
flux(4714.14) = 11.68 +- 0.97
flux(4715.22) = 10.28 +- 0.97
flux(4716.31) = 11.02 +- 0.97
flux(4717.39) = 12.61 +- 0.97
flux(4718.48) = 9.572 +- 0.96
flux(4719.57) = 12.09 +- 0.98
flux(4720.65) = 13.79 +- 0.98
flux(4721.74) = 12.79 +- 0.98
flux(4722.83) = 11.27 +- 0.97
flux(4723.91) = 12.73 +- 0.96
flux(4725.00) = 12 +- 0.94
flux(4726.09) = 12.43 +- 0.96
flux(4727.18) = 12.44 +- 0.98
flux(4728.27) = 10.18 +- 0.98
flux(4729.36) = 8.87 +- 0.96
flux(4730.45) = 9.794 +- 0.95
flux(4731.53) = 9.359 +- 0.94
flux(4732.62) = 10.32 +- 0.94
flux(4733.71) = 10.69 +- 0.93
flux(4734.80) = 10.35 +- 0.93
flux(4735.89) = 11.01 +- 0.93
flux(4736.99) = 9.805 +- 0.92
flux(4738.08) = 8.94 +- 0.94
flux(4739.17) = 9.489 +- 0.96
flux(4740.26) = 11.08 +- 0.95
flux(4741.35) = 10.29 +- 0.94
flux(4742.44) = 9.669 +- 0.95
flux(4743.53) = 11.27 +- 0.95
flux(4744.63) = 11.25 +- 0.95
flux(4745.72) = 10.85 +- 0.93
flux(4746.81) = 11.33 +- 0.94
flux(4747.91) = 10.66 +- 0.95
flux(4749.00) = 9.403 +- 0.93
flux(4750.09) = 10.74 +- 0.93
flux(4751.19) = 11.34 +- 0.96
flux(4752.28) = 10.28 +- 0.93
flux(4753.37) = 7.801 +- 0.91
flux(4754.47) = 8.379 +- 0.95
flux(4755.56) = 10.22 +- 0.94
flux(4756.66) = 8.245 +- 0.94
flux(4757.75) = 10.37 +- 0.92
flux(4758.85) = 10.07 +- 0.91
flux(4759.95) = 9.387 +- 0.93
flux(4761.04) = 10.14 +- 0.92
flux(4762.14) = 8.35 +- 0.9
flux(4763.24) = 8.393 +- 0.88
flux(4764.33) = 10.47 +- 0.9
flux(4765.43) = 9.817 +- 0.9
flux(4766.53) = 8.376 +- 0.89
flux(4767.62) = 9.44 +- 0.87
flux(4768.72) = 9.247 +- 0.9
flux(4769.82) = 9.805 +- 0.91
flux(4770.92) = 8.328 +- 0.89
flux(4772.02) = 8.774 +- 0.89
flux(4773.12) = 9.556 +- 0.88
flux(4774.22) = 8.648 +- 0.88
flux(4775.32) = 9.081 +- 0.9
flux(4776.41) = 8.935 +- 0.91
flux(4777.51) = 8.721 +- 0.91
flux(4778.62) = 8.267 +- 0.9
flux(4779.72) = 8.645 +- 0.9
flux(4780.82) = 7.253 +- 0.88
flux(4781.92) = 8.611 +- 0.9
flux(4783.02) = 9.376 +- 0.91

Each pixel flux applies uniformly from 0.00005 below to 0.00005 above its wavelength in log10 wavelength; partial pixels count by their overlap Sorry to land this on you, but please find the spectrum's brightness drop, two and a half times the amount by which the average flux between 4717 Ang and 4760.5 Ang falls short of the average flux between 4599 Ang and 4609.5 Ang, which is -1.0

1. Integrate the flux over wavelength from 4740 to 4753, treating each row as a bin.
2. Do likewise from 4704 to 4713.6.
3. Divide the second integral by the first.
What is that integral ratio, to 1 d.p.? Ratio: 0.7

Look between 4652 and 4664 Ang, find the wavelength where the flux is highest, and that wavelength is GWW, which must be 4661.25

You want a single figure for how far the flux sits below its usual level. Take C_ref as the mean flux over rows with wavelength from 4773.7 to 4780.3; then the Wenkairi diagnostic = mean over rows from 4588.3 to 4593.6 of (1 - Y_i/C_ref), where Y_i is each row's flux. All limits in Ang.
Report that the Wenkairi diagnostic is -0.32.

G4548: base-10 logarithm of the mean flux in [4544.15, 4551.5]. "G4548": 0.97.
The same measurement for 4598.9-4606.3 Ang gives 1.00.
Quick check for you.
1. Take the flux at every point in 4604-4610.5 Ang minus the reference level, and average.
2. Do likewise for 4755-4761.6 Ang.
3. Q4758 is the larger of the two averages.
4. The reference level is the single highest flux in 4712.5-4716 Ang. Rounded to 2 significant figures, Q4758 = -1.6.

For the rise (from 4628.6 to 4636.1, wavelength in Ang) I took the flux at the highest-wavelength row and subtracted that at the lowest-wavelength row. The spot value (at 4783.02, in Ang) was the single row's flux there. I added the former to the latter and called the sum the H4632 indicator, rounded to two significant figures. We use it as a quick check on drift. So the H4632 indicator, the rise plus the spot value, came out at 9.2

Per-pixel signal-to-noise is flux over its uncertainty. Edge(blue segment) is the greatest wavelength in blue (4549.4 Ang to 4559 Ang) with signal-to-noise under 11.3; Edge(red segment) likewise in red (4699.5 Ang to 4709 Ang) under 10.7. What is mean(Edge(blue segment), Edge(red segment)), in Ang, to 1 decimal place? 4633.5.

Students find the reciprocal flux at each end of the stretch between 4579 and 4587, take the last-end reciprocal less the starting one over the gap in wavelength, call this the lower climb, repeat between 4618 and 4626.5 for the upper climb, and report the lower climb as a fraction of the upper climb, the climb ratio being -9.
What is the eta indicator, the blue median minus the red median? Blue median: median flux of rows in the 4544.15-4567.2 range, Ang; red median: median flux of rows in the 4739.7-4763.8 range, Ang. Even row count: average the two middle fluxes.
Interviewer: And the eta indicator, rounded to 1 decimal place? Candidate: 0.0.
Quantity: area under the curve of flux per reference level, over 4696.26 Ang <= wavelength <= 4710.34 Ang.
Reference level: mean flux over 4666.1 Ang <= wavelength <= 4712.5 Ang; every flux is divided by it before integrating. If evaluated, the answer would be 13.4 Ang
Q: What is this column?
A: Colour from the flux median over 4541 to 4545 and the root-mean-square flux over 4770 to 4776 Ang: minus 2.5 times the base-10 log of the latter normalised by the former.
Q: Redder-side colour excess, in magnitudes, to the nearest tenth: 0.1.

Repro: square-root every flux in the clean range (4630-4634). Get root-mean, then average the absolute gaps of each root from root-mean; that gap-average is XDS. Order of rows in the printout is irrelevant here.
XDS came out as 0.066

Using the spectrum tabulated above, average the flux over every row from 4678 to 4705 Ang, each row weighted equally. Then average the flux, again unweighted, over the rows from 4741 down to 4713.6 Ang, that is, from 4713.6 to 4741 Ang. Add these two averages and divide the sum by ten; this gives 2.24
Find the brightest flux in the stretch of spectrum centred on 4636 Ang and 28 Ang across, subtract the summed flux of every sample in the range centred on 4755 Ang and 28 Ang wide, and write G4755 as -242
